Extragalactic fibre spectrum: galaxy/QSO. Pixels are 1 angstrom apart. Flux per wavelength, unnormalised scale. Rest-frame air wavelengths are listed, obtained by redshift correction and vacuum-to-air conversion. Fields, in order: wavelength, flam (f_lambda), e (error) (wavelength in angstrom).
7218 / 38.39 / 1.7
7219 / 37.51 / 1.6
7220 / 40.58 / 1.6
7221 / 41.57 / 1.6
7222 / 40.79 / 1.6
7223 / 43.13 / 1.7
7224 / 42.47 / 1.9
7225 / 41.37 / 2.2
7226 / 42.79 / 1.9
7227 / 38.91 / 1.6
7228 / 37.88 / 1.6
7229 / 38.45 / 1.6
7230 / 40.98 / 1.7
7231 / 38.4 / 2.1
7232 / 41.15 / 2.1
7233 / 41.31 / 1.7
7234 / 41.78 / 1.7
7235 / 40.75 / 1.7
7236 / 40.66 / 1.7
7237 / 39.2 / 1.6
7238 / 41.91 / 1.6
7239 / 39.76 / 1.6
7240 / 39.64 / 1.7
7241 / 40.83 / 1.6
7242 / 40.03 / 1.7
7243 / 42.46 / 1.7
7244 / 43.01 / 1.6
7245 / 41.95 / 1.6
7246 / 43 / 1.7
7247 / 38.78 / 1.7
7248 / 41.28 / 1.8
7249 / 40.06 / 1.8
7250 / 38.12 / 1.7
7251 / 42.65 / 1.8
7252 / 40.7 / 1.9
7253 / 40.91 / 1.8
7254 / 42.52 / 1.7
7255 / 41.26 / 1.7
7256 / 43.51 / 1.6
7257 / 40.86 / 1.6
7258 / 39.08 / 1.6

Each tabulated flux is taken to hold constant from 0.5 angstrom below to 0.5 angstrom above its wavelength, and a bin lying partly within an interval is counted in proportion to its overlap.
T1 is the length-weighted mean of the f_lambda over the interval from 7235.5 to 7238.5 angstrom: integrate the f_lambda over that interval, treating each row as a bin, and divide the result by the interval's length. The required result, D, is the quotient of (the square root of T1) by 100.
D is 0.0637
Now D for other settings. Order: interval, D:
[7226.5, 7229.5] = 0.0620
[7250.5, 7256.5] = 0.0647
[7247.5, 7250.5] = 0.0631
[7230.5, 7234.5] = 0.0638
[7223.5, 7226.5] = 0.0650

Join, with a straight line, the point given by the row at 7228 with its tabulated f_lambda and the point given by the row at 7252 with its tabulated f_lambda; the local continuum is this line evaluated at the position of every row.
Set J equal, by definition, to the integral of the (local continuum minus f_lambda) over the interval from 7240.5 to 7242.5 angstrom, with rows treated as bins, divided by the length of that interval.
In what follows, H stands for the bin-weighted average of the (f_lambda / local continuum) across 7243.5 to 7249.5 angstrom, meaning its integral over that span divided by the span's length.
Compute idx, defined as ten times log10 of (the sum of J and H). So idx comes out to -11.6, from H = 1.03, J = -1.0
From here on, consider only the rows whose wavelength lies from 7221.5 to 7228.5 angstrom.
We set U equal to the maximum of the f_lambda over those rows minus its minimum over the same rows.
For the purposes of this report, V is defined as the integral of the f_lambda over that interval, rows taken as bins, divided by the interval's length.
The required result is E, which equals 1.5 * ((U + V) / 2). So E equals 34.7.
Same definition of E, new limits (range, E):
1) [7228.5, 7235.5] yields 32.8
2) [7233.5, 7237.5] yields 32.4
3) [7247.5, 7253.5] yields 33.9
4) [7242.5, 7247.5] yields 34.6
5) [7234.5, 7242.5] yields 32.3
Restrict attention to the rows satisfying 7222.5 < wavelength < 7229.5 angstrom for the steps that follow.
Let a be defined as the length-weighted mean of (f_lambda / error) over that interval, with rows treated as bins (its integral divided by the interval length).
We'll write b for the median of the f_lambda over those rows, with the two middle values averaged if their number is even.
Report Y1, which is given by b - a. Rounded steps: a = 23.0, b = 41.4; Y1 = 18.4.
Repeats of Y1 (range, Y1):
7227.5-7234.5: 18.3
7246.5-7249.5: 17.4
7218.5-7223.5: 15.7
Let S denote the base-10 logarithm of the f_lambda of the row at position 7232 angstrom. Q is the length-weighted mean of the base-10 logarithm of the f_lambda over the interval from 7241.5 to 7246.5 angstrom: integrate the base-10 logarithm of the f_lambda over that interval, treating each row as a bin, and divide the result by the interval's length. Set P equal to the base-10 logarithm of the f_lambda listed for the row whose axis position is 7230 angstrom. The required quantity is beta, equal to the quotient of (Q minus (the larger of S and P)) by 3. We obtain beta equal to 0.003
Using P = 1.61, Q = 1.62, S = 1.61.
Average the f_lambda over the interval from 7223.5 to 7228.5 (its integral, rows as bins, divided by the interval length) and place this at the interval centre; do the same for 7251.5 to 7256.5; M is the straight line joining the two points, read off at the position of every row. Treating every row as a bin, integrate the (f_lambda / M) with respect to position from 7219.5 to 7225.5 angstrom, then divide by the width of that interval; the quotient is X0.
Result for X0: 1.03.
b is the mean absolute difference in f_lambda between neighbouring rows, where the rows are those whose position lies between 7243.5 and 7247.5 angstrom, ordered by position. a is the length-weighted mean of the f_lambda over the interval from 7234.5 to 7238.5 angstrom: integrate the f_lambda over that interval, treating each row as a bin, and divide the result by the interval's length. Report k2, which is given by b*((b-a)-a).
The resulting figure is -167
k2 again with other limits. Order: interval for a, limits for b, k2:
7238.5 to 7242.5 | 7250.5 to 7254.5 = -99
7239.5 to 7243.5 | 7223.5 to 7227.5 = -169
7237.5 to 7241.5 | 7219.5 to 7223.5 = -109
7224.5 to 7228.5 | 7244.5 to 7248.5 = -202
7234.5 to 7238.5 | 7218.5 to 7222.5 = -128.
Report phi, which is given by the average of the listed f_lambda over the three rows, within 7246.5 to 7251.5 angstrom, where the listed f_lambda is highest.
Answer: 41.3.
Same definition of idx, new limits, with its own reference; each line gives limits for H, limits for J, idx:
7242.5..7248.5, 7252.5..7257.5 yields -5.4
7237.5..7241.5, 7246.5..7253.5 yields 0.6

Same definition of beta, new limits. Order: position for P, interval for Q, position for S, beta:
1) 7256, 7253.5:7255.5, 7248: -0.006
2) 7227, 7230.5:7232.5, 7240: 0.000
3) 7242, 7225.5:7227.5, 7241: 0.000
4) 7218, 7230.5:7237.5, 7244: -0.009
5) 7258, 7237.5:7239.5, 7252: 0.000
